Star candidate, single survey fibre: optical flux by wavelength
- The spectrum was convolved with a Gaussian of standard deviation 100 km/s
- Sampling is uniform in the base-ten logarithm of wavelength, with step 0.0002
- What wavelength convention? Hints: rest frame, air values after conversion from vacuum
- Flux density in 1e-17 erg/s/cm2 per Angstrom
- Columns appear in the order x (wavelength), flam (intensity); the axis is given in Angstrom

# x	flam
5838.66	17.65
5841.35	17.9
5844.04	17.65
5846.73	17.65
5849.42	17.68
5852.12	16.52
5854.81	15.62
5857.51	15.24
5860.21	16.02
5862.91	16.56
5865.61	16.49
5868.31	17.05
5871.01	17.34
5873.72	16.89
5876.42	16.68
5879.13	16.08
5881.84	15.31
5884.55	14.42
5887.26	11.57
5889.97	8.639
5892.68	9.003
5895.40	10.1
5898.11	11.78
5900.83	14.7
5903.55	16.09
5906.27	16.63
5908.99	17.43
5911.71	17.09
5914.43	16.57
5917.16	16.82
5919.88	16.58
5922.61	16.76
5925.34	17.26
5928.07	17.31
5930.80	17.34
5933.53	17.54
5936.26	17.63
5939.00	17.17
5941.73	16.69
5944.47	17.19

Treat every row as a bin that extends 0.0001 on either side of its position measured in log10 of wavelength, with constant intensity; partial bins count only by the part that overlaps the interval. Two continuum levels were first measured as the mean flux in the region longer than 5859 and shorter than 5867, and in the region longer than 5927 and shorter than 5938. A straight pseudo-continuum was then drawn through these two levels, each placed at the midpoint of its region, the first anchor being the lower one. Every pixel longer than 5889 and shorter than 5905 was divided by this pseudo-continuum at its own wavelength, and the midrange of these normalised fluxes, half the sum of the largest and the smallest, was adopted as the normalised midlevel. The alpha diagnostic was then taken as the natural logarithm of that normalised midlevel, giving -0.31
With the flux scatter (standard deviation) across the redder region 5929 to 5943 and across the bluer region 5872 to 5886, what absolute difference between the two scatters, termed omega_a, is 0.6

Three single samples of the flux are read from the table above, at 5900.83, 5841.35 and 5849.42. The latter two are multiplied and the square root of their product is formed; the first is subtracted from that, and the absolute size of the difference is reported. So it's 3.1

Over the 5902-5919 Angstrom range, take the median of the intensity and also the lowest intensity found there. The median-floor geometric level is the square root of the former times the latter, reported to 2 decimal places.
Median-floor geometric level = 16.40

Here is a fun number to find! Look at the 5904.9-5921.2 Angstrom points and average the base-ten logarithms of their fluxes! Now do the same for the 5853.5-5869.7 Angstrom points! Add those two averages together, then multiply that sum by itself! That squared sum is 5.93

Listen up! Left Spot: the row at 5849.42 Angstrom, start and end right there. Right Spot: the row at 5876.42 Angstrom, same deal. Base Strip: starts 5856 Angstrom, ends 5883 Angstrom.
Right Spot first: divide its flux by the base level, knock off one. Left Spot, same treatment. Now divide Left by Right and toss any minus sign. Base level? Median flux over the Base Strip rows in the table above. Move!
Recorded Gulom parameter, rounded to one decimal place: 7.5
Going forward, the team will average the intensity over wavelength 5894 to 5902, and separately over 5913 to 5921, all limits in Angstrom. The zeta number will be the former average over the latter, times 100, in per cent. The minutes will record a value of 73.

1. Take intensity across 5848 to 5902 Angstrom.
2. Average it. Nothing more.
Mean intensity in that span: 14.7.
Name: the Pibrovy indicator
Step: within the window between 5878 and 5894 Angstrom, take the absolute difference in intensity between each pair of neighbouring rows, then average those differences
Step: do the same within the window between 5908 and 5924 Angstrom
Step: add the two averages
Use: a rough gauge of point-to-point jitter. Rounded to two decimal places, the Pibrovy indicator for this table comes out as 1.87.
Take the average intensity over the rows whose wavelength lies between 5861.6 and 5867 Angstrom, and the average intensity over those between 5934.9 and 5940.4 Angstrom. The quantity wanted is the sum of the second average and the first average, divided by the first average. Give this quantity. 2.05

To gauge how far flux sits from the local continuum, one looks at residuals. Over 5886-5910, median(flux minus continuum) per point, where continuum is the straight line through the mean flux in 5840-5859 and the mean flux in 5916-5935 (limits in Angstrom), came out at -5.2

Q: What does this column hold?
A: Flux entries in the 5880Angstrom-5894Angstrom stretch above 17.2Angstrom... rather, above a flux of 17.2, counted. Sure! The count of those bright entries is 0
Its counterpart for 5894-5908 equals 0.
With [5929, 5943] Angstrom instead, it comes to 3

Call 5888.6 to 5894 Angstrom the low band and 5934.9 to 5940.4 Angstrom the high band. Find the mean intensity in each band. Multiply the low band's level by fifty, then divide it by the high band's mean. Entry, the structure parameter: 25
